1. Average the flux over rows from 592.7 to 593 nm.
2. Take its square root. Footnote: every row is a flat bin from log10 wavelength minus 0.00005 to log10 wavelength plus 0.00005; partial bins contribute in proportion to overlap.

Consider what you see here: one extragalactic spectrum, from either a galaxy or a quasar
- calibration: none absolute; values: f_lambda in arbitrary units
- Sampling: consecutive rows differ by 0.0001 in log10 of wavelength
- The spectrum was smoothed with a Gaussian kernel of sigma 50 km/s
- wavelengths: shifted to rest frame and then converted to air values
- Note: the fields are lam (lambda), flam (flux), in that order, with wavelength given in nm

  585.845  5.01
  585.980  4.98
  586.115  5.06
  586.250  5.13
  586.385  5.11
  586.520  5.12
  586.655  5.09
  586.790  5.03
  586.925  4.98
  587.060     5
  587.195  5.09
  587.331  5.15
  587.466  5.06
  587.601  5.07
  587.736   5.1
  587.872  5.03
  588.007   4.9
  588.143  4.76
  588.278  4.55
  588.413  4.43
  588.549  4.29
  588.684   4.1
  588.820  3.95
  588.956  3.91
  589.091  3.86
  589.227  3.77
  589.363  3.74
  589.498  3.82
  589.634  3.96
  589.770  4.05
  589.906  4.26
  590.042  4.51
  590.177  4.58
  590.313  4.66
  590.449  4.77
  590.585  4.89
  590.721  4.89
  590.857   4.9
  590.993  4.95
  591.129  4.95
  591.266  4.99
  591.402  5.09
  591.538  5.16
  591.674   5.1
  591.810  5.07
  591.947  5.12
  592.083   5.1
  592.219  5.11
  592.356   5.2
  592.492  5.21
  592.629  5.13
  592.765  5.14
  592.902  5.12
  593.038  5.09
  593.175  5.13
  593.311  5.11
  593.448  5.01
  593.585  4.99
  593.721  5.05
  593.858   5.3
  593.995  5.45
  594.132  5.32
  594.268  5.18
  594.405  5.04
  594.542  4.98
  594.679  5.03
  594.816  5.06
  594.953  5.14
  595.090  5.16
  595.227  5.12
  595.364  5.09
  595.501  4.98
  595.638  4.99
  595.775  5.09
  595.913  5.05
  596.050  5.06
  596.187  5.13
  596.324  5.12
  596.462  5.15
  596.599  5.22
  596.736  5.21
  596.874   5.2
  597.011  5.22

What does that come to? 2.26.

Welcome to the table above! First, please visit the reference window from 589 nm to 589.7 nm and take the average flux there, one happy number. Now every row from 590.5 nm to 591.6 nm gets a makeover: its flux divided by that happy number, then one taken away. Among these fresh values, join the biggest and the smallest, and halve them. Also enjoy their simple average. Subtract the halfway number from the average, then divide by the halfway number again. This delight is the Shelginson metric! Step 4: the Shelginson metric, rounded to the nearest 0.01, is -0.04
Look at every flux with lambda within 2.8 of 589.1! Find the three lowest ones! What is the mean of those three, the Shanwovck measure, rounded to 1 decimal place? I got 3.8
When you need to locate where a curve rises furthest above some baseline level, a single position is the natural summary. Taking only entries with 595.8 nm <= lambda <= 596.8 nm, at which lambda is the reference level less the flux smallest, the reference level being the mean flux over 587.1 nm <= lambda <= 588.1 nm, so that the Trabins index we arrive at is 596.599 nm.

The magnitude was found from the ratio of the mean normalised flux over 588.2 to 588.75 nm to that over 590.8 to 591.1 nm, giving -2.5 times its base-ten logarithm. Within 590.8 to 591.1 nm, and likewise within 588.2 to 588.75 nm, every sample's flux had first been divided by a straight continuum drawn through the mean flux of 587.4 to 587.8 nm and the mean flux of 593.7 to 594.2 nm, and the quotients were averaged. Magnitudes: 0.12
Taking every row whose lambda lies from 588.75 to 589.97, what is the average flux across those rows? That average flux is 3.9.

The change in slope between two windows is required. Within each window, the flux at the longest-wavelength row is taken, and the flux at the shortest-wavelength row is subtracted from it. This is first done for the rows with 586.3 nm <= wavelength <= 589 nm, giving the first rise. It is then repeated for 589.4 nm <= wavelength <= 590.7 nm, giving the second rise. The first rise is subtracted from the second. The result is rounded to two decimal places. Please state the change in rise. 2.27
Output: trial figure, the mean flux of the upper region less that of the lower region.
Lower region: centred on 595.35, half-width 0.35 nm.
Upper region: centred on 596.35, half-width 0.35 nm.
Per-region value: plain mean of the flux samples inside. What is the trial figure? 0.07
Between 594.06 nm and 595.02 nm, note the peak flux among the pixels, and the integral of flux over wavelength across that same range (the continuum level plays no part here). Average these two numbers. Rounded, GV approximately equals 5.11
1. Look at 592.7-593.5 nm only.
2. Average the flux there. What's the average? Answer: 5.10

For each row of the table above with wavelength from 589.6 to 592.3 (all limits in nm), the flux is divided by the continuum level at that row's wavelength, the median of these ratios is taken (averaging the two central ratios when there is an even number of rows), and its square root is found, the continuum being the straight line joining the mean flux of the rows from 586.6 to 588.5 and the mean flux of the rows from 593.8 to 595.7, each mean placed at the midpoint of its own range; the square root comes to 0.989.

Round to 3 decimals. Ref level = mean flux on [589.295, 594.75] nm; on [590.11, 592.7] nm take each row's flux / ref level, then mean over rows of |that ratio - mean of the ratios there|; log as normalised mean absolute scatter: 0.029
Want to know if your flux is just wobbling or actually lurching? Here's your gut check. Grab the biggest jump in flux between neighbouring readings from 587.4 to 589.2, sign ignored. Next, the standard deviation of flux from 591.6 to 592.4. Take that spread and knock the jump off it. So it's -0.17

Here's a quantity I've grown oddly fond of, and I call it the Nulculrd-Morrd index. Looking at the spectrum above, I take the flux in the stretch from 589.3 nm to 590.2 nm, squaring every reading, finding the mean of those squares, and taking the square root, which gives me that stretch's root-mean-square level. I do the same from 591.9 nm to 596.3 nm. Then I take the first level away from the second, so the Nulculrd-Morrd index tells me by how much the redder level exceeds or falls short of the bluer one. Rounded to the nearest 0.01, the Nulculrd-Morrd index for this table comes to 0.97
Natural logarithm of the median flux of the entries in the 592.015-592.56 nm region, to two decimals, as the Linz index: 1.64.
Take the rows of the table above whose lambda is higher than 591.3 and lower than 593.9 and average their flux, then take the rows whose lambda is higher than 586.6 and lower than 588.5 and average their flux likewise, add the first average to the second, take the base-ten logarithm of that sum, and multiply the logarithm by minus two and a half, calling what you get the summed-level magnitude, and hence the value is -2.51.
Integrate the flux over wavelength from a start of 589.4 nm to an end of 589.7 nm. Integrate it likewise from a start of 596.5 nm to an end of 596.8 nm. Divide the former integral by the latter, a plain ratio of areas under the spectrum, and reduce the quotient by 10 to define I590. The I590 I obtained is -9.26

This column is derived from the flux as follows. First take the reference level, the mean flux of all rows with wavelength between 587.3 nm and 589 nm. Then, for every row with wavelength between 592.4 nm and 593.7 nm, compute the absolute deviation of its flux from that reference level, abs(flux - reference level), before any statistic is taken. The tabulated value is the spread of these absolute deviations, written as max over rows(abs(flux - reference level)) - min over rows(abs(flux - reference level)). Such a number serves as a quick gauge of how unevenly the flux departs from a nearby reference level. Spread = 0.22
